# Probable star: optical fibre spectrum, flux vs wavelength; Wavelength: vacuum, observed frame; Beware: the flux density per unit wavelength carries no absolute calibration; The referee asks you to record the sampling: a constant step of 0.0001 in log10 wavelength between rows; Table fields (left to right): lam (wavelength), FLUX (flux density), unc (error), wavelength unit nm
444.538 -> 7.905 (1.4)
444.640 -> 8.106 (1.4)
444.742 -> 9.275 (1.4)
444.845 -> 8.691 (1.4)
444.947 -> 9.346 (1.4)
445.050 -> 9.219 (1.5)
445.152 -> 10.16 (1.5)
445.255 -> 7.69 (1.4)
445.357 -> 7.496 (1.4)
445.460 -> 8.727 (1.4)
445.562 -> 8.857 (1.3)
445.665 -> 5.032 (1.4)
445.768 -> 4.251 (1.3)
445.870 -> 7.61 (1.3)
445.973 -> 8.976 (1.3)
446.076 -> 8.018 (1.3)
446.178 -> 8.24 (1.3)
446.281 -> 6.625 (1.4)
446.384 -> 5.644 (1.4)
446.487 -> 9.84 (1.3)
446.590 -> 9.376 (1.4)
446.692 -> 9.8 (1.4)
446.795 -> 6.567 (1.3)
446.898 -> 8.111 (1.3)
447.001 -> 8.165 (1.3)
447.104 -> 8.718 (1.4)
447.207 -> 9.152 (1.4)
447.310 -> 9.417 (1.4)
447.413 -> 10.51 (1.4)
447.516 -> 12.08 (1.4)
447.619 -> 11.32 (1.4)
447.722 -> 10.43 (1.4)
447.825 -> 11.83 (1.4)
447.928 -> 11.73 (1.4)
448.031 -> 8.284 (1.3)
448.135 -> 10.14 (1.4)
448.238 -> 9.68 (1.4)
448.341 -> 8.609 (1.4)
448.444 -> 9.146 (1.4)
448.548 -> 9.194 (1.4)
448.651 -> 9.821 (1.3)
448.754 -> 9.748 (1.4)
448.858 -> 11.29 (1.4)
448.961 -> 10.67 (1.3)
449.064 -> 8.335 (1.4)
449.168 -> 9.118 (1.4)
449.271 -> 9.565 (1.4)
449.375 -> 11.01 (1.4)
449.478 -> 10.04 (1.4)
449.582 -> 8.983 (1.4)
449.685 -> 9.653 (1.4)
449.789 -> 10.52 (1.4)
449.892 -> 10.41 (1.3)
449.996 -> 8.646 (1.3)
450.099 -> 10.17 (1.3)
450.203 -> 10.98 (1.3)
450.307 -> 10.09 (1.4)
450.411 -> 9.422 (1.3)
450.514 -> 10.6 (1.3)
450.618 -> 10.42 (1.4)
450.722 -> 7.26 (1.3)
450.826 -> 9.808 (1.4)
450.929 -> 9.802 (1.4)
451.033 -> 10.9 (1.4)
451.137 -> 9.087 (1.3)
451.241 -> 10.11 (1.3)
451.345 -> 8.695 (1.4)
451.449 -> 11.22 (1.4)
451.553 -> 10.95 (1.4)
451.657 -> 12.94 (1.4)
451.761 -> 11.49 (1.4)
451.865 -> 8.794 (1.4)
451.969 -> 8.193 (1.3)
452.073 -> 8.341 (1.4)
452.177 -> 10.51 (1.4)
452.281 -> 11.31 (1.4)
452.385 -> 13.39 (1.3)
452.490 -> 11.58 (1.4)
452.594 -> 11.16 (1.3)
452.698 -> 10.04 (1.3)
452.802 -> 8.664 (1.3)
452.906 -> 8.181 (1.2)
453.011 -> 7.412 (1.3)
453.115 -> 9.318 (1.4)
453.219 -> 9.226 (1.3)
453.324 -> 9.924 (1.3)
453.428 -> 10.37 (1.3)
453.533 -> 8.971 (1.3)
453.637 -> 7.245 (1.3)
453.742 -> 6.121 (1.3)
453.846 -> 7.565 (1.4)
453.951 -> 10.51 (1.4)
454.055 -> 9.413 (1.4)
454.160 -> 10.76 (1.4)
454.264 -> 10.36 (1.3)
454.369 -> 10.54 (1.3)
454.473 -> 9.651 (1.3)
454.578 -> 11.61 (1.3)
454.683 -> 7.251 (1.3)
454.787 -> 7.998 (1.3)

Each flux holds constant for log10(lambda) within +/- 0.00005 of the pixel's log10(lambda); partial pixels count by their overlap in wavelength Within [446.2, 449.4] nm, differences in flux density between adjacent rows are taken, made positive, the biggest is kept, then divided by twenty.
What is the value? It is 0.21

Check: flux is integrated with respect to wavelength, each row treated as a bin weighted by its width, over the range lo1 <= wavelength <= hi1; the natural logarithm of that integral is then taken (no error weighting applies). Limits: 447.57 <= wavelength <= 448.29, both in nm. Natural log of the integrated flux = 2.02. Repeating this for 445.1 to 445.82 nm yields 1.68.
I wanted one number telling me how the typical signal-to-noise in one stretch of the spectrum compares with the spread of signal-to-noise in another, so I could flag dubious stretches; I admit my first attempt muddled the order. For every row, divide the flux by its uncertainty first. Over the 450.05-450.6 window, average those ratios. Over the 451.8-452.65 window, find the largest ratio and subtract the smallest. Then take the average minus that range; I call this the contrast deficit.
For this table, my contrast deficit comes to 3.4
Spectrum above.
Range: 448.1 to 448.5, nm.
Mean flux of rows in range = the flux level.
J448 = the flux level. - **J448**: 9.4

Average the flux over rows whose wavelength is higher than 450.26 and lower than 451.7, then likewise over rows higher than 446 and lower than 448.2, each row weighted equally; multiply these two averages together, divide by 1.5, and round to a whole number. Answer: 62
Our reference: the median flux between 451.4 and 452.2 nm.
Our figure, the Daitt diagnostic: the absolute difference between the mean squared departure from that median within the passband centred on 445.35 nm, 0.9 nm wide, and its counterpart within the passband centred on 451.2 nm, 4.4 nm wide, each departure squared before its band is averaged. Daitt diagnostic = 9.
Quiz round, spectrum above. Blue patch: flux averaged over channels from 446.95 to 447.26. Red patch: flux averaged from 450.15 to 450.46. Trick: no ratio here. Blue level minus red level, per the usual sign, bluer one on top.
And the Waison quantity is -1.5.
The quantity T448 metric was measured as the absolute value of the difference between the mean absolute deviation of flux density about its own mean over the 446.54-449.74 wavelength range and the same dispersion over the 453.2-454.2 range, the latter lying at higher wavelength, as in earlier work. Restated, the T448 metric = 0.28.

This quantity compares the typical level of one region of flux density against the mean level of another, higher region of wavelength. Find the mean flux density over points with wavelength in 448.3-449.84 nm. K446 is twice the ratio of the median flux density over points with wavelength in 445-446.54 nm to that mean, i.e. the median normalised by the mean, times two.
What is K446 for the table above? 1.65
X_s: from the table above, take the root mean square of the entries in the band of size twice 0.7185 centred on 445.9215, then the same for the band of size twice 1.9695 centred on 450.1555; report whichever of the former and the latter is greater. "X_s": 9.9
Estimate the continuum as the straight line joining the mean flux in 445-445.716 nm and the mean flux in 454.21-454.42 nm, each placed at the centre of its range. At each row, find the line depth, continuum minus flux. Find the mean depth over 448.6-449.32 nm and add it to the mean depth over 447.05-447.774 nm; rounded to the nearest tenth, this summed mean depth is -2.2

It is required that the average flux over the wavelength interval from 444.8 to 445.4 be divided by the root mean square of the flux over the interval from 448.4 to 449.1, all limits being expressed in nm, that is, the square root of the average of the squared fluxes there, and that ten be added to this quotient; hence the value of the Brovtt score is 10.90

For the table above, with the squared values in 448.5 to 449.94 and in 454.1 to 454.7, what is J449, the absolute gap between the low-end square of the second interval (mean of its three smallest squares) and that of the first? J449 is 7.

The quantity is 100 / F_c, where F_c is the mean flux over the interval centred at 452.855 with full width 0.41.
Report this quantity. 11.7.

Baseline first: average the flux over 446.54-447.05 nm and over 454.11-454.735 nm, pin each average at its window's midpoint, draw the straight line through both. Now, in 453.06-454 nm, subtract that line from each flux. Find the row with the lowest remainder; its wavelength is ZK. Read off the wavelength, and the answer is 453.742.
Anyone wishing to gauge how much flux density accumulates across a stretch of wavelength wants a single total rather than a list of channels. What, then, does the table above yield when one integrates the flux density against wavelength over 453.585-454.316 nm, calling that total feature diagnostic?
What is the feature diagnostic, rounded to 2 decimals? 6.48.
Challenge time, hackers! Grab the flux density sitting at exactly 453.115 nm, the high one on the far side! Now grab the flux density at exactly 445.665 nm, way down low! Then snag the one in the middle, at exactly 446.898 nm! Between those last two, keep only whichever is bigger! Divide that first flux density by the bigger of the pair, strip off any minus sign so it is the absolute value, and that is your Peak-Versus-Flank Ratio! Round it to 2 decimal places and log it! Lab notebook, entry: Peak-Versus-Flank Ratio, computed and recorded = 1.15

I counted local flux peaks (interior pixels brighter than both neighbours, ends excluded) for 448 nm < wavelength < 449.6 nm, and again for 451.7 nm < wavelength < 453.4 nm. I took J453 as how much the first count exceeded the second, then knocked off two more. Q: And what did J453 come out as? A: 0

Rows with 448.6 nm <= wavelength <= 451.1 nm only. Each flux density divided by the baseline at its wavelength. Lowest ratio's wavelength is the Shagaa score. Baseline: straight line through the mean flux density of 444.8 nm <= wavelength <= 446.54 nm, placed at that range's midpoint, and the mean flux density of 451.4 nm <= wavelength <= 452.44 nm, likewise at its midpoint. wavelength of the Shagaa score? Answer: 450.722 nm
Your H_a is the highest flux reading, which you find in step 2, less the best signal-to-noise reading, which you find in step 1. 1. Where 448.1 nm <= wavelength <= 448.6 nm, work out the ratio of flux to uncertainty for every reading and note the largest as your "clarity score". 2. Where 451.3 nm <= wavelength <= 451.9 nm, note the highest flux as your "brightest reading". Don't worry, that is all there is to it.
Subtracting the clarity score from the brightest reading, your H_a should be 5.7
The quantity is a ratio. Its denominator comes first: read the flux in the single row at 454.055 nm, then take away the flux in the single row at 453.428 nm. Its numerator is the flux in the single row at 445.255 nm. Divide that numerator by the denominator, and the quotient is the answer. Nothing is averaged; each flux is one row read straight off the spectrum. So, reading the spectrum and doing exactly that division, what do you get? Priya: -8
